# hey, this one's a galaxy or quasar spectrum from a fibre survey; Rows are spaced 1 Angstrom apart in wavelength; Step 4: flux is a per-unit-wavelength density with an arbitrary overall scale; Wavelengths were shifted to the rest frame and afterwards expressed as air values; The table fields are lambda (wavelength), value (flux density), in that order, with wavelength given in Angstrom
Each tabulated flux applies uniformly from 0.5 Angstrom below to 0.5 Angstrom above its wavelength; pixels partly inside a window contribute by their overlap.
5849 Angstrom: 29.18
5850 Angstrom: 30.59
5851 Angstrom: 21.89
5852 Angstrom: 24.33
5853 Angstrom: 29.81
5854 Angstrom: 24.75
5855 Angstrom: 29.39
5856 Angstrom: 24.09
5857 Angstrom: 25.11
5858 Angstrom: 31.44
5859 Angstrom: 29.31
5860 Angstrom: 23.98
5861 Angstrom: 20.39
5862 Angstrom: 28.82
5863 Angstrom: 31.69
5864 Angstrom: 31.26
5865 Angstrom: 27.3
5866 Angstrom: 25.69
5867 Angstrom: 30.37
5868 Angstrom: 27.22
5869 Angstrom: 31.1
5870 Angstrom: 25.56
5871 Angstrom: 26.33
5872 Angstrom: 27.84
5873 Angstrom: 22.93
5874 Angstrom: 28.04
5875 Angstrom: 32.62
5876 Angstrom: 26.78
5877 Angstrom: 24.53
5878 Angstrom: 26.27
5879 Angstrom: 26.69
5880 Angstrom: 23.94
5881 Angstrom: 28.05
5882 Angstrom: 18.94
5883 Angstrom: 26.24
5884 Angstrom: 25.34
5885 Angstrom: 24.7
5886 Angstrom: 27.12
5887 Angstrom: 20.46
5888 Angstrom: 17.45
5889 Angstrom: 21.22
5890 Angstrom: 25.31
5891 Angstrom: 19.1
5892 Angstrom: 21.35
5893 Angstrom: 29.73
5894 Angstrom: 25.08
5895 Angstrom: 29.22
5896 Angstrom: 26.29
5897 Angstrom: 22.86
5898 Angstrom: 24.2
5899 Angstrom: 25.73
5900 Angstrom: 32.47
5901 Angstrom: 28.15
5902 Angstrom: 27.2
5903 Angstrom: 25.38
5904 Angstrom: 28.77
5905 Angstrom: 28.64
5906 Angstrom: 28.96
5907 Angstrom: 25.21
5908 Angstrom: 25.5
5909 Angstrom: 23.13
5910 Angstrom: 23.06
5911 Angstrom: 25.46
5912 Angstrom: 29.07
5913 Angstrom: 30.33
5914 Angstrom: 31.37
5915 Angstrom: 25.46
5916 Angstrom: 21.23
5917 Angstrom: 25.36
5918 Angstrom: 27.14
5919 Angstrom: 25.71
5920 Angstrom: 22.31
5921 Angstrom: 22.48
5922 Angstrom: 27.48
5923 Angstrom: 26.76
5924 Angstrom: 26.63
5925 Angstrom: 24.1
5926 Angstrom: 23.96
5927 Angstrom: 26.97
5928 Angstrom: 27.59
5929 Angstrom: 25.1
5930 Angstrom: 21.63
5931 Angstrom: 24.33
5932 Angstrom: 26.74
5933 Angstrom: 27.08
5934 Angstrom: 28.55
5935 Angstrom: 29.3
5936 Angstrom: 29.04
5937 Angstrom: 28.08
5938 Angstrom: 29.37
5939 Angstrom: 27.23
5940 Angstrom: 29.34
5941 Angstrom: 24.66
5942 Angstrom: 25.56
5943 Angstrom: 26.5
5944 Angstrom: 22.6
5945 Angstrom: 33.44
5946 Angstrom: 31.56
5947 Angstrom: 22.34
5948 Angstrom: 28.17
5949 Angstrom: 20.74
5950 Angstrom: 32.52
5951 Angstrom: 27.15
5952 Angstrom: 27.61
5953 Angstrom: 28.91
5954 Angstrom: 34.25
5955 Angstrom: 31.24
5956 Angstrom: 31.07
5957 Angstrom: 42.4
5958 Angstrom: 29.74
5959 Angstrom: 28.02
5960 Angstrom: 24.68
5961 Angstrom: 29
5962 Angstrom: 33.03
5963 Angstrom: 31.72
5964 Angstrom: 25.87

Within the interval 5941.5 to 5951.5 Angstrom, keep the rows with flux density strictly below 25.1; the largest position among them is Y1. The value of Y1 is 5949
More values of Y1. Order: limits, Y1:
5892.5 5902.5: 5898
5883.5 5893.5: 5892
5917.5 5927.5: 5926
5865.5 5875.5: 5873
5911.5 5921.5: 5921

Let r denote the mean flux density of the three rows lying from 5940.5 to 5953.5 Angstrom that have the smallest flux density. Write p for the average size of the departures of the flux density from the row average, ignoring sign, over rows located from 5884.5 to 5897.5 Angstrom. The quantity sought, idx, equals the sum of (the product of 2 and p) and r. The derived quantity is 28.2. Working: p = 3.2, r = 21.9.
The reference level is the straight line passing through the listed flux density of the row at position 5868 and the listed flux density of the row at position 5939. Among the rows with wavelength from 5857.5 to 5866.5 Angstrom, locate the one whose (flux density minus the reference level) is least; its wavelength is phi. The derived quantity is 5861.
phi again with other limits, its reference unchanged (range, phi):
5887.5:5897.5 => 5888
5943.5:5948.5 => 5947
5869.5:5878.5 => 5873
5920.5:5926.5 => 5921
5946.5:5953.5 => 5949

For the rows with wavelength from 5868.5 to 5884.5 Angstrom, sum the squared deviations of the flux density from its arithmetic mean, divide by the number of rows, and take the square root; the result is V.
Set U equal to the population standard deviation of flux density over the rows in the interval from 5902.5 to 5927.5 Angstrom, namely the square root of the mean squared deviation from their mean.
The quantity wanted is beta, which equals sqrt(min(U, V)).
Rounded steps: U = 2.5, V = 3.0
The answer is 1.59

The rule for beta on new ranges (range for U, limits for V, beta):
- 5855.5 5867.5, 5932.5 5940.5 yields 0.94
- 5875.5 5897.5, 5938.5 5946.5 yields 1.82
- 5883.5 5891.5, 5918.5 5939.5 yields 1.51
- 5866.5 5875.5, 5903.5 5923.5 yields 1.66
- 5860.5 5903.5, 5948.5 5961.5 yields 1.90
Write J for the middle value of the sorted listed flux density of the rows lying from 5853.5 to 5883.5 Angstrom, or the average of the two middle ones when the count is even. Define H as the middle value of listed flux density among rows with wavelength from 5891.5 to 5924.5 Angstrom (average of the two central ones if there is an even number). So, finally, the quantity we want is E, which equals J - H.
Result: 1.0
